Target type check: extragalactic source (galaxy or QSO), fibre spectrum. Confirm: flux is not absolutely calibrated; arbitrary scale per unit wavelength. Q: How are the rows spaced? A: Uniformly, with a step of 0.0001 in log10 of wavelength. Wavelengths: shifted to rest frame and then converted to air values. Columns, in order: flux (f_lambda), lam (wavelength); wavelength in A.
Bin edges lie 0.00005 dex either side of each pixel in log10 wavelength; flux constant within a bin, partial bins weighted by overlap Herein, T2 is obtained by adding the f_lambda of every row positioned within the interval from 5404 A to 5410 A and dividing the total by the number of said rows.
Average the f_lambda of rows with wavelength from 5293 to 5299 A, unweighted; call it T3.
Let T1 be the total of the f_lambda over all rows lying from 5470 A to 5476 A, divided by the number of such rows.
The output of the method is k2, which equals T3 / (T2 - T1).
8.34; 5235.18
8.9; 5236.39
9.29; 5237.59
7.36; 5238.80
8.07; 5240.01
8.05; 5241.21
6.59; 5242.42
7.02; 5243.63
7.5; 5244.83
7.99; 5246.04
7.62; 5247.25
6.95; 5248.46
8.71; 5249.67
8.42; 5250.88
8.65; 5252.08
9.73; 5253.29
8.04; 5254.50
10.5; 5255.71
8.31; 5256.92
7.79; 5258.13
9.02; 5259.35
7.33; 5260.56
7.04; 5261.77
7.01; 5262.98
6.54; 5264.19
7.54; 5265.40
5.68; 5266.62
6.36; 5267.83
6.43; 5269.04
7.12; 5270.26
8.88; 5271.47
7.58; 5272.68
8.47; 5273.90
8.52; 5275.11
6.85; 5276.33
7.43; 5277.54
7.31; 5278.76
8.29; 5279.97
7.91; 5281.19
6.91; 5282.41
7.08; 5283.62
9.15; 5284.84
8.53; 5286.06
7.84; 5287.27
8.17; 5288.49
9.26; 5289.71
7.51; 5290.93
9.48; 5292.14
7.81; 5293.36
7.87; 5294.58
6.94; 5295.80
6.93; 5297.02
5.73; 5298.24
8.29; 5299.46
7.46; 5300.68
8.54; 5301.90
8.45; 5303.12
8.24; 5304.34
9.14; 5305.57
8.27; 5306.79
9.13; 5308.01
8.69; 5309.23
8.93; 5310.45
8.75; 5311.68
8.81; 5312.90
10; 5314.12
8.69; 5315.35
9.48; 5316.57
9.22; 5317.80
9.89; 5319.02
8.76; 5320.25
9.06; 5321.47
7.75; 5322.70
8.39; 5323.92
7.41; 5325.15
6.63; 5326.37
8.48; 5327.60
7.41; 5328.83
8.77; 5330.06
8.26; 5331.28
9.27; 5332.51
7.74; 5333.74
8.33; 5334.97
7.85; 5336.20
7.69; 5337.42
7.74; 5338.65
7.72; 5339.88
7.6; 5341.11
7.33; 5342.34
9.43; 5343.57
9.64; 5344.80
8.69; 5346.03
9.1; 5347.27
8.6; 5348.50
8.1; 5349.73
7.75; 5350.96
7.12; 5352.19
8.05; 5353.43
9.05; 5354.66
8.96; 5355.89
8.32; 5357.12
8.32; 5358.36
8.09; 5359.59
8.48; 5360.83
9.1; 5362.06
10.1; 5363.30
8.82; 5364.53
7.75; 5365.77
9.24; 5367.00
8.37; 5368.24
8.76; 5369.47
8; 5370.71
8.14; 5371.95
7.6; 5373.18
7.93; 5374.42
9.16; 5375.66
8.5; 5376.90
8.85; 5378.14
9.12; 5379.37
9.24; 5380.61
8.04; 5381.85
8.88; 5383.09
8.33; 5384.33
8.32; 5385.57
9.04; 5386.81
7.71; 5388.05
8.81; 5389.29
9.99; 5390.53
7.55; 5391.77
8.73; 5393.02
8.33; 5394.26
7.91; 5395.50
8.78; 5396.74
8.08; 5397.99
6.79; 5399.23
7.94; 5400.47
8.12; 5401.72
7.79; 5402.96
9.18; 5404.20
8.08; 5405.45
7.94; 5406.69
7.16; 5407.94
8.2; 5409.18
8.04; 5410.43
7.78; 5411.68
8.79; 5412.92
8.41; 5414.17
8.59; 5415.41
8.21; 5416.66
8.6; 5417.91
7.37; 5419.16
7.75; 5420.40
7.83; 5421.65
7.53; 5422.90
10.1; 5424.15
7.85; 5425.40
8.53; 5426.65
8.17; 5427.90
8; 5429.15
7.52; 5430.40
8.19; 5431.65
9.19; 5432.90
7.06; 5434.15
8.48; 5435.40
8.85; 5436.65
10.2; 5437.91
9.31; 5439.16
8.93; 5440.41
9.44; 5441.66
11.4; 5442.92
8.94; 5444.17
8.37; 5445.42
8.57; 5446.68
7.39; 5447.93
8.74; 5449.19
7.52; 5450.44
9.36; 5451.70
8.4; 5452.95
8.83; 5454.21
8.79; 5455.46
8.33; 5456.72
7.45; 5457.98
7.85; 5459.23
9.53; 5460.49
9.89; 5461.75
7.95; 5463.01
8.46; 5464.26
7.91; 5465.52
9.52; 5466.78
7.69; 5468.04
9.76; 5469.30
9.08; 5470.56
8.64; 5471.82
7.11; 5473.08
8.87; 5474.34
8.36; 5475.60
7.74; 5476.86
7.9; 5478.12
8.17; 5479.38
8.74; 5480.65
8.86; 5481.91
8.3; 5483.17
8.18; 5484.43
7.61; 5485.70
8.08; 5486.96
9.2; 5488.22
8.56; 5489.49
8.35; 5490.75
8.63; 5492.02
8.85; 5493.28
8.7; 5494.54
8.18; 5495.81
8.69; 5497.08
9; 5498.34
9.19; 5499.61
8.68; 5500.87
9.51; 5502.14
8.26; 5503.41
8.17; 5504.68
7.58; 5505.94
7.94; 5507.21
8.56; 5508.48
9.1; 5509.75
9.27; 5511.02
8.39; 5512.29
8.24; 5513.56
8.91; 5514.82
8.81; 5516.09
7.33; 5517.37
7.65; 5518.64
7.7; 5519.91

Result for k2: -24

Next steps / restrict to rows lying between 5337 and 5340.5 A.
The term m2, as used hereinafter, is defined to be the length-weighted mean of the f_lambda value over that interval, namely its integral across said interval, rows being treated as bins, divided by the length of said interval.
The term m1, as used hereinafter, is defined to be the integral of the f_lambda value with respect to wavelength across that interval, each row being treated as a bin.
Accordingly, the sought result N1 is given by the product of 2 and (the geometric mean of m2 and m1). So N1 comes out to 28.9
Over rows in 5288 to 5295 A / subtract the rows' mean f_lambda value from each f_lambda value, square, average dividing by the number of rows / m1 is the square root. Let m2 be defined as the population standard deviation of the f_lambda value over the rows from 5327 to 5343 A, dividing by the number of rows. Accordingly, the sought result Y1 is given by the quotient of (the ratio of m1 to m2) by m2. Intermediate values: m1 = 0.7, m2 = 0.5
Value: 2.5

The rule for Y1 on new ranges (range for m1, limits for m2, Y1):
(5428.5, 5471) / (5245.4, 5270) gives 0.7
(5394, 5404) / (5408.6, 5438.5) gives 1.0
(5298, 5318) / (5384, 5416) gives 2.2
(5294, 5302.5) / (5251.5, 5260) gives 1.1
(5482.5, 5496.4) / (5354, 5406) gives 1.0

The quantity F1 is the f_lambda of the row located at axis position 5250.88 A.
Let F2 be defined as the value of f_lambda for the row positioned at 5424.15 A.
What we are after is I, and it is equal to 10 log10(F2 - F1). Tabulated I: 2.3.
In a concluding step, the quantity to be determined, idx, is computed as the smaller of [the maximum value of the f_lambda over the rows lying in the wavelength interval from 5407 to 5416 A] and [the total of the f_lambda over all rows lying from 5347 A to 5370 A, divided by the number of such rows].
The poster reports 8.53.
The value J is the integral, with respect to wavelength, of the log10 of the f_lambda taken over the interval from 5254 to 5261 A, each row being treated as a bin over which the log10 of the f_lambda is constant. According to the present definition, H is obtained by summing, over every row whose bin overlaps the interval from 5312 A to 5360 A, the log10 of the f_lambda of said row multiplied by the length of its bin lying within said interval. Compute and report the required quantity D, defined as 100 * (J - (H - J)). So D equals -3130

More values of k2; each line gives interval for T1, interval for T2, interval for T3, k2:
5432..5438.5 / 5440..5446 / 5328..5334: 13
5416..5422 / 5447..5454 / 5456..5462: 26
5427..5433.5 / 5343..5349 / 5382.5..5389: 10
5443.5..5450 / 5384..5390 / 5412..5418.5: 213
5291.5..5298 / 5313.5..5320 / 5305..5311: 5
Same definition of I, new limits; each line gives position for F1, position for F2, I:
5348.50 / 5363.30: 1.8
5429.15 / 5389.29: -0.9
